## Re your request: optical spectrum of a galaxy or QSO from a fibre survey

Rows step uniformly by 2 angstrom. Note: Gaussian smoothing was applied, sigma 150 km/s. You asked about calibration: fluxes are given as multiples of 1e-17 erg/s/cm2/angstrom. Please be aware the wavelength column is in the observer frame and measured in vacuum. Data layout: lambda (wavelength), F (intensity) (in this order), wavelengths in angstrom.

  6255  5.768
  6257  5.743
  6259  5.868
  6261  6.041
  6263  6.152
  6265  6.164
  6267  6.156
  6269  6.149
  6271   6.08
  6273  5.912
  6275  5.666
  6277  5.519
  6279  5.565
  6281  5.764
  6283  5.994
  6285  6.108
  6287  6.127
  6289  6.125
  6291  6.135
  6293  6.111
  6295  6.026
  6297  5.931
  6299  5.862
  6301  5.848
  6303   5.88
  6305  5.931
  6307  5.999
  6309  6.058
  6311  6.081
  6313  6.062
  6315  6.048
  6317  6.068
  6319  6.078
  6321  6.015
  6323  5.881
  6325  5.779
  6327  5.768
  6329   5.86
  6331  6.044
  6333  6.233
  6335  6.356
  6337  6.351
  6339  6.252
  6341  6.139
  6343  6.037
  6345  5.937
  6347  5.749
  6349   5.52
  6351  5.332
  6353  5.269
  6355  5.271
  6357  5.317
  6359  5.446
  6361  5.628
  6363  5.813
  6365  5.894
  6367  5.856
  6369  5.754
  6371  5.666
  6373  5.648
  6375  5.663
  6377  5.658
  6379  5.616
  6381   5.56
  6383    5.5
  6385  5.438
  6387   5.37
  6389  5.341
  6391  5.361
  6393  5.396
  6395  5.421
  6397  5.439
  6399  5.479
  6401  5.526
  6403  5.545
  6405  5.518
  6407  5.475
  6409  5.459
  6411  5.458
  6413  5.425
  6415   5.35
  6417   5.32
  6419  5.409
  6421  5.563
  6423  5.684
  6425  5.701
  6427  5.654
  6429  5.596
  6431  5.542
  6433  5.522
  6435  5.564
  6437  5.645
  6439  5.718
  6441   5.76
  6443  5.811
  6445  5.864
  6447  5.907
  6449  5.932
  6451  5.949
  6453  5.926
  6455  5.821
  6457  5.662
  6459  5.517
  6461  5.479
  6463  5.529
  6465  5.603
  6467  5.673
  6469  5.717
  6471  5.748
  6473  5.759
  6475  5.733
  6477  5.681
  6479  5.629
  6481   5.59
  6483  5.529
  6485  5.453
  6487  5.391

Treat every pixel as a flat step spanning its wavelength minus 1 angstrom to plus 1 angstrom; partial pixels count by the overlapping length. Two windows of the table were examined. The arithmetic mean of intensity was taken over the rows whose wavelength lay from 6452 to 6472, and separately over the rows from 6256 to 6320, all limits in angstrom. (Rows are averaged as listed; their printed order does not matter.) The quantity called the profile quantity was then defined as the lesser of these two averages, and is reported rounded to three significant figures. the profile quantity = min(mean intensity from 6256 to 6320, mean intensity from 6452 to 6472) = 5.67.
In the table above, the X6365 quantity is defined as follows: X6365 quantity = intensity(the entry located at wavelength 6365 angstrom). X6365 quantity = 5.894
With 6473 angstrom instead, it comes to 5.759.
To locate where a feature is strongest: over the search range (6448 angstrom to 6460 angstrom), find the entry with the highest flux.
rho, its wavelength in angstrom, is 6451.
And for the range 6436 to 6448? 6447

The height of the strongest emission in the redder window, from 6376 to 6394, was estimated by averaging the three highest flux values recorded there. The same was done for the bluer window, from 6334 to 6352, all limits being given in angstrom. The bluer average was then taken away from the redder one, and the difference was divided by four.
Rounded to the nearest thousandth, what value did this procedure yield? -0.177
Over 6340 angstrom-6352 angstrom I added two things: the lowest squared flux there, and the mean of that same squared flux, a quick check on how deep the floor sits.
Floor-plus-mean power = 62.0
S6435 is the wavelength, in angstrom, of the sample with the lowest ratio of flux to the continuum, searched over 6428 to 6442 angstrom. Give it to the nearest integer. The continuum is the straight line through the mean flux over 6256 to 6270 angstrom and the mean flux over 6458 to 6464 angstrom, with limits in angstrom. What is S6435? 6433 angstrom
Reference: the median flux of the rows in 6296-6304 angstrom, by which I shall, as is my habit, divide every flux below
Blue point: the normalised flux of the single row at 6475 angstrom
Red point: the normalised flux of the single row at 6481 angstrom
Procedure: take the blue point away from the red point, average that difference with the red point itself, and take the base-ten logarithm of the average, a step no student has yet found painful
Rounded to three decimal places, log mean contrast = -0.334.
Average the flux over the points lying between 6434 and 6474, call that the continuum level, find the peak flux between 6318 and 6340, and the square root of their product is 6.03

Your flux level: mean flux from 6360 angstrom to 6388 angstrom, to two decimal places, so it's 5.65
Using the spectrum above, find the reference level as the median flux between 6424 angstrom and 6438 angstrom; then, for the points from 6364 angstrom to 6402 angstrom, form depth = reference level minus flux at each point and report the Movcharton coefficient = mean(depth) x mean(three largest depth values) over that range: 0.01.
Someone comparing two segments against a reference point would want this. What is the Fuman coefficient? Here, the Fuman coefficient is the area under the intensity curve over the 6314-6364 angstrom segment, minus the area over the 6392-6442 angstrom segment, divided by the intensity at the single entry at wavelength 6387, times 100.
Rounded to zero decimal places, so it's 299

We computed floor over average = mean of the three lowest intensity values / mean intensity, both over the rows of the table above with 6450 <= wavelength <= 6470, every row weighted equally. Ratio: 0.968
